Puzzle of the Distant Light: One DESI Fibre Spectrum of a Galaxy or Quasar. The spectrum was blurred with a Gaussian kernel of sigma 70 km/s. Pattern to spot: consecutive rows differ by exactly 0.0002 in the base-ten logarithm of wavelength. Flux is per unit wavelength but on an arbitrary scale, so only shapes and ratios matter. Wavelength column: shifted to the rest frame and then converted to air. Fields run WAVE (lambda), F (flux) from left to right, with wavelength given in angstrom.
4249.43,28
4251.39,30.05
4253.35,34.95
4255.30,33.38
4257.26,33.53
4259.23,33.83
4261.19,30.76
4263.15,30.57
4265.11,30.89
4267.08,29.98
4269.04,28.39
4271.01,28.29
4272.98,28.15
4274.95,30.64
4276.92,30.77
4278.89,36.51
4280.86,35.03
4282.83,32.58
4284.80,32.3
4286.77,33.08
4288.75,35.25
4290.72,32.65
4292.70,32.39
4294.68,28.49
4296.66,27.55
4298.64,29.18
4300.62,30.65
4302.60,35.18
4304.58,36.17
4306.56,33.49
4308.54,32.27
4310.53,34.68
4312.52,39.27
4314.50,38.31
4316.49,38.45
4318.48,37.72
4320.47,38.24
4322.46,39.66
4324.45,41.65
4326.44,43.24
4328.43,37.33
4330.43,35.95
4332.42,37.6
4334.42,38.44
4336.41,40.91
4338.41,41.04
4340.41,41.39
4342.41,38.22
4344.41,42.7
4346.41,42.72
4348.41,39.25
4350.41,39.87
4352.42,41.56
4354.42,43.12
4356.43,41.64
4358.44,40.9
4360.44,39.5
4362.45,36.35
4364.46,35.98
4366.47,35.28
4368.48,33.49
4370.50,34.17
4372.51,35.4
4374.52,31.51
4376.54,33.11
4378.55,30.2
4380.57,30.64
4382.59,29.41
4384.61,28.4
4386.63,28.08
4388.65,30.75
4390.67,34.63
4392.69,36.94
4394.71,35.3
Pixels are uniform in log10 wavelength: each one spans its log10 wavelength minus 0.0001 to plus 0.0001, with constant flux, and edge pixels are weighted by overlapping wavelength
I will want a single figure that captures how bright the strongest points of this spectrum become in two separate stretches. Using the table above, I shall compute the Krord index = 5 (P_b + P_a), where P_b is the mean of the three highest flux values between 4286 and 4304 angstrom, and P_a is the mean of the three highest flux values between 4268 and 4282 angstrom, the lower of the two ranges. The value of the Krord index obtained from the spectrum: 343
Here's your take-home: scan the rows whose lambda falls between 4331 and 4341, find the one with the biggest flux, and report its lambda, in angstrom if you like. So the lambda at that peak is 4340.41 angstrom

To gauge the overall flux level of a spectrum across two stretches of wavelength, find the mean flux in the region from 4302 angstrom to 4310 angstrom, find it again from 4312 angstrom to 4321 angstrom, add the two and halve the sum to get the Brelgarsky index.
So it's 36.3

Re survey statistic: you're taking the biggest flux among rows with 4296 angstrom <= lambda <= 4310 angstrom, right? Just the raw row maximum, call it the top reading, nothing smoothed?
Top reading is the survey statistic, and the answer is 36.17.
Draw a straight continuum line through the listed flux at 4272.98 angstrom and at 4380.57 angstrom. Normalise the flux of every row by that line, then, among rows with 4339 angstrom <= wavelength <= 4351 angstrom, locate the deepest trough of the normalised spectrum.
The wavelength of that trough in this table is 4342.41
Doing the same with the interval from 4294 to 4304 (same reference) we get 4296.66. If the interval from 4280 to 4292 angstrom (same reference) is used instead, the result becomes 4284.80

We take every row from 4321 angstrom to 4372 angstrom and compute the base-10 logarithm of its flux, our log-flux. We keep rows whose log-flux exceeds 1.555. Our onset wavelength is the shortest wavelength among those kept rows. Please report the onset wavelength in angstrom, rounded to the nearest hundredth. 4322.46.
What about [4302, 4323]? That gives 4304.58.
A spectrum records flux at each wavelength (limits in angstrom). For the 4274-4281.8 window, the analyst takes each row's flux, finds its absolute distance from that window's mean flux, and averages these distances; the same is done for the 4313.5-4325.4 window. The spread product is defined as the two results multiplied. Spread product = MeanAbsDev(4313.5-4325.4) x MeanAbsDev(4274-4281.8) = 2.8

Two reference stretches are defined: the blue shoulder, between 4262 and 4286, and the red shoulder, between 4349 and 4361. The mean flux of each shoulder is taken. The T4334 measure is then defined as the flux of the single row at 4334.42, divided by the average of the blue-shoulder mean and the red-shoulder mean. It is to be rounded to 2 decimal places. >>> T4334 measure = 1.06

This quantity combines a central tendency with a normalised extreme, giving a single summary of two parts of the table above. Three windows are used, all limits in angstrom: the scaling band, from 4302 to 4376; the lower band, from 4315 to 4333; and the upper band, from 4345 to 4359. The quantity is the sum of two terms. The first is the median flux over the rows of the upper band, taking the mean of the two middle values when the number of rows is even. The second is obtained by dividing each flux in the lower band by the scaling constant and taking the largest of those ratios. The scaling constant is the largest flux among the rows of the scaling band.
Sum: 42.6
